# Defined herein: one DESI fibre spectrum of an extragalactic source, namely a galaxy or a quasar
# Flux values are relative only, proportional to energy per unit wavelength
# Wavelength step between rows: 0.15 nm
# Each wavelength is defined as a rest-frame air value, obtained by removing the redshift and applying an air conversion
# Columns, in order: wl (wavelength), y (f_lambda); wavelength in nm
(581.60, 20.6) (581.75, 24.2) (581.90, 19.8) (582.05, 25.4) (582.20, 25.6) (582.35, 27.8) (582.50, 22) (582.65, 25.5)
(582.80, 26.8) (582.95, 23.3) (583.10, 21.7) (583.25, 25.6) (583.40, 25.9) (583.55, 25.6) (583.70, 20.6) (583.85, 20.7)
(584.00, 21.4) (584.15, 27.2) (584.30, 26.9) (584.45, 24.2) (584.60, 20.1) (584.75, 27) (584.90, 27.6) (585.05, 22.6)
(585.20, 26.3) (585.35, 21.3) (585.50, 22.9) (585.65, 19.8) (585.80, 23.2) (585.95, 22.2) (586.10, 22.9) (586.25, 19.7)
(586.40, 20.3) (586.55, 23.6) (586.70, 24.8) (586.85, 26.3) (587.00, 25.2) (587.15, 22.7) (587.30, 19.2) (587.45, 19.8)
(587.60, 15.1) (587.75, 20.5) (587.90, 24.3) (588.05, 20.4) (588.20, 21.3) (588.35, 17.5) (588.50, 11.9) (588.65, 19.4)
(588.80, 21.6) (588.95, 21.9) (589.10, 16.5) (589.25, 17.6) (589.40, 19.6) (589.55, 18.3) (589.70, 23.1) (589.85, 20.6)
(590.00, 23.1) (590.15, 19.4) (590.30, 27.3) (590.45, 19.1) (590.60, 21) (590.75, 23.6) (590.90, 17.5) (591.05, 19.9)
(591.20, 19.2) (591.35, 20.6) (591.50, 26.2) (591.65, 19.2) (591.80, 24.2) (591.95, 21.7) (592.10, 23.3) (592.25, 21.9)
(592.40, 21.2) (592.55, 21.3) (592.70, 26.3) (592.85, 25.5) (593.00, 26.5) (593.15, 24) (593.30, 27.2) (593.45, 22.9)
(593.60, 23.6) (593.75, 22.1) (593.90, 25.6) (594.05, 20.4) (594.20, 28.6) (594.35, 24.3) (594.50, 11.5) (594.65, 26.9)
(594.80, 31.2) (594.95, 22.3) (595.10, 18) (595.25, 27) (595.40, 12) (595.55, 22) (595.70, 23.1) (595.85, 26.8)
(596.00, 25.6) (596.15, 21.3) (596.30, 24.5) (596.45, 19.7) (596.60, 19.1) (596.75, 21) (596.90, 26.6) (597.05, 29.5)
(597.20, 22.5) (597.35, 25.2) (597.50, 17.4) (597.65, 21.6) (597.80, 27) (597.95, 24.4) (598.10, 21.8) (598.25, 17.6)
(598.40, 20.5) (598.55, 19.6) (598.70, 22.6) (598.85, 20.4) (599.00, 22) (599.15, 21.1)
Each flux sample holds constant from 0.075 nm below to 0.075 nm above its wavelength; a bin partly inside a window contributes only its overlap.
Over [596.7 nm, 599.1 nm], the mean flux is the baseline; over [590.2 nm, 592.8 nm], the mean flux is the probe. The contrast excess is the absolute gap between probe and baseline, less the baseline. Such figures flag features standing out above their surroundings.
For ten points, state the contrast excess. -22.0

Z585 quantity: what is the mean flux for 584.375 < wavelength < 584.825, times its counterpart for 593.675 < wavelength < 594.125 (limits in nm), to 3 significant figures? 540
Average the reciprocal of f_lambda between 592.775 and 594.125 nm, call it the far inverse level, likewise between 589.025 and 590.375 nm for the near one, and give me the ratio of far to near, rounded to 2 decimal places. 0.84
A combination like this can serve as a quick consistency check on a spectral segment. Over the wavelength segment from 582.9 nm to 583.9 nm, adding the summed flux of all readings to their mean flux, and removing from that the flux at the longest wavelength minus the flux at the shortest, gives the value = 189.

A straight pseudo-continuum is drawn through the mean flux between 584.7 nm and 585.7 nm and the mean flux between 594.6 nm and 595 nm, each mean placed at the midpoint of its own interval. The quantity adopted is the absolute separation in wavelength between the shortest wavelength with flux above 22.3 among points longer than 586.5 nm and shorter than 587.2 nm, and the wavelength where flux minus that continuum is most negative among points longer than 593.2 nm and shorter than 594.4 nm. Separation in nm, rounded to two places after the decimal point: 7.50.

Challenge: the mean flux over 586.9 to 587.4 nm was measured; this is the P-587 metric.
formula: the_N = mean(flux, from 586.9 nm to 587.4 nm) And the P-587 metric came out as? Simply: 22.4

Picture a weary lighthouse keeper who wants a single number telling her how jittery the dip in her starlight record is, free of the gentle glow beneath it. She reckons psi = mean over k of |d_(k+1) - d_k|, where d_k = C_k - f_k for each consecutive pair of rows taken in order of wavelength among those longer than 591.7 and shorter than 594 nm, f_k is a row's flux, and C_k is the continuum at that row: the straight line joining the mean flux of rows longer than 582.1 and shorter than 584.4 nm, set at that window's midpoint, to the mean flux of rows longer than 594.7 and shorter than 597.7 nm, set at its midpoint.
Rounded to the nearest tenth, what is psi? 2.1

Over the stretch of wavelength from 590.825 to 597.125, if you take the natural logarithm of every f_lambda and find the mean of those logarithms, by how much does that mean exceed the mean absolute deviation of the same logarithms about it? 2.97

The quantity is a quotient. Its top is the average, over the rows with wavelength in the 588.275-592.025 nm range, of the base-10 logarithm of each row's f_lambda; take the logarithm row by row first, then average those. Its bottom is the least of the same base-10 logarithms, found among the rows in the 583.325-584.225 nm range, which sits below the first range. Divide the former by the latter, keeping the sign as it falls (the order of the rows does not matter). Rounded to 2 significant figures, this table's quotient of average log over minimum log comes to 0.99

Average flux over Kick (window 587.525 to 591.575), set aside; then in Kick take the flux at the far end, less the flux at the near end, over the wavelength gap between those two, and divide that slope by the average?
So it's 0.14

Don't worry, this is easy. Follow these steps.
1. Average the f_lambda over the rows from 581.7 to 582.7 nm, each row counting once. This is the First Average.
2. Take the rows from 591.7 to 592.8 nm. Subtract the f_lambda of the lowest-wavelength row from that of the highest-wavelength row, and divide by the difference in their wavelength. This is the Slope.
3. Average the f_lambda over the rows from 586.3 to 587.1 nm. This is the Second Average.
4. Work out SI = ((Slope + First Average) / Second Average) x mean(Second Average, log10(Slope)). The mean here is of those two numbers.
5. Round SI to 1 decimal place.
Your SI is 13.5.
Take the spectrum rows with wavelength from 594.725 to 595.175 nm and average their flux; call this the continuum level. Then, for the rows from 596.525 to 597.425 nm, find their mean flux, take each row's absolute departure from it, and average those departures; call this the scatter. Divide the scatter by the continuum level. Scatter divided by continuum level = 0.131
